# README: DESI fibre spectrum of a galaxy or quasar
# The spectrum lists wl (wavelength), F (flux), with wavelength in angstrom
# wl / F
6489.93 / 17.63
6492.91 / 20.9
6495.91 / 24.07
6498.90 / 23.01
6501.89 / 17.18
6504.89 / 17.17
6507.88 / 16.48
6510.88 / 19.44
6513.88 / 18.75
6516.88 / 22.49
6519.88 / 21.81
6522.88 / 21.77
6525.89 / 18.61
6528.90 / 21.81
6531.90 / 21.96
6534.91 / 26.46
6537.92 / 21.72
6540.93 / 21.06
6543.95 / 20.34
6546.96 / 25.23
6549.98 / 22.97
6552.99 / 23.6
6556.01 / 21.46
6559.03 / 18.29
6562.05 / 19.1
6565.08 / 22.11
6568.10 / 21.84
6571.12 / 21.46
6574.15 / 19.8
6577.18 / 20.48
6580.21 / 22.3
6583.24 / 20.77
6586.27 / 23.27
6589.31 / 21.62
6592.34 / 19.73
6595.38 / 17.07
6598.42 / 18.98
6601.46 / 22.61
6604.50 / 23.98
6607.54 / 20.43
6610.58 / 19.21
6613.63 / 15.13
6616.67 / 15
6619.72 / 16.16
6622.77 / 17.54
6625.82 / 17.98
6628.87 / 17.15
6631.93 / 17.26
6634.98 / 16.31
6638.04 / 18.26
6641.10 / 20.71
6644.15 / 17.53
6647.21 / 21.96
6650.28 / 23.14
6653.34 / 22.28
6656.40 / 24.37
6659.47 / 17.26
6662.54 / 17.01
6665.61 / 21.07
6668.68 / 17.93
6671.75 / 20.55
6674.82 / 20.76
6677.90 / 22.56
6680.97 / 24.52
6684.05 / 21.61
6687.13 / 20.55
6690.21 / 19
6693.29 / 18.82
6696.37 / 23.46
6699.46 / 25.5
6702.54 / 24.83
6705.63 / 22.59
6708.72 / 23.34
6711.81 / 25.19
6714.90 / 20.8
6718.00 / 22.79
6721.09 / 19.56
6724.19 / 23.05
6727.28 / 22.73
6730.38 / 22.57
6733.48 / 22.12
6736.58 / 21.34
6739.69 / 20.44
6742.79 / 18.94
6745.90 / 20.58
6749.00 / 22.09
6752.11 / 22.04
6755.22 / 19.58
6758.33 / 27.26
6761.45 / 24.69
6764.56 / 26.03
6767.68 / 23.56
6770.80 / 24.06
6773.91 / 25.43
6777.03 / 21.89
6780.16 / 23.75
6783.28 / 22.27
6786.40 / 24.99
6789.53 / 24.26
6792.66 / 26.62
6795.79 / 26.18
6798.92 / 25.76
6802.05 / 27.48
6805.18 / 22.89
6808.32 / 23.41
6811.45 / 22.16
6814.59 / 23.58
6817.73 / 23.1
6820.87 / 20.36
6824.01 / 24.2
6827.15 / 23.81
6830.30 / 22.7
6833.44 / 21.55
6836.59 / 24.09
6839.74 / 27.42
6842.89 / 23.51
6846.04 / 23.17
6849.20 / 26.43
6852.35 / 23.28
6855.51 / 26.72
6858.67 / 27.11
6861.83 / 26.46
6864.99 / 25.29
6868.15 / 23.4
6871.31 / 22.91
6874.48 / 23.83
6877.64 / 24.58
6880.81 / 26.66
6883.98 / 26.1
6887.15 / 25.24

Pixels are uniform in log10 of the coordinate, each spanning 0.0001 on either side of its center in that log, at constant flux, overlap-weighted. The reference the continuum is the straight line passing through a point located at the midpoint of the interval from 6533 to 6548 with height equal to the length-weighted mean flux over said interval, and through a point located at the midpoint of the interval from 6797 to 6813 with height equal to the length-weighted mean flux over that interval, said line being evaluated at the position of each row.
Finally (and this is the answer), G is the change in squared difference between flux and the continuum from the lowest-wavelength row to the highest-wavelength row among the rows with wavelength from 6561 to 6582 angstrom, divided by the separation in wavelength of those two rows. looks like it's -0.8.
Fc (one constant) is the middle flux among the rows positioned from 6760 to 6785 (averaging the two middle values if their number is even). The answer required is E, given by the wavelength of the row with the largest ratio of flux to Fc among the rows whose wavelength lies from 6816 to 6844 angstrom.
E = 6839.74 angstrom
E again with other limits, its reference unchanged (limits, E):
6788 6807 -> 6802.05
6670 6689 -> 6680.97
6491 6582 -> 6534.91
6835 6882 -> 6839.74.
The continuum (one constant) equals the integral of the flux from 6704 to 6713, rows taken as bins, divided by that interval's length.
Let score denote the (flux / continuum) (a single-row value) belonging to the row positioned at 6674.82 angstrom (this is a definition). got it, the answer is 0.88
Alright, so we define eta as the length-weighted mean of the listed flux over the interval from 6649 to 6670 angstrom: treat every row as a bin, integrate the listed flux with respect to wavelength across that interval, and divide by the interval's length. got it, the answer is 20.4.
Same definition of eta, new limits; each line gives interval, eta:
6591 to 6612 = 20.3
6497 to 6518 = 19.3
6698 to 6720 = 23.5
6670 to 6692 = 21.3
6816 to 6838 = 22.8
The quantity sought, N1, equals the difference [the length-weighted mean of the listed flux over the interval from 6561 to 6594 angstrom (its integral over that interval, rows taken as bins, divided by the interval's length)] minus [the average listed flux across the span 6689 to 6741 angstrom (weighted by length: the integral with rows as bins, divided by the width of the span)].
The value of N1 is -1.1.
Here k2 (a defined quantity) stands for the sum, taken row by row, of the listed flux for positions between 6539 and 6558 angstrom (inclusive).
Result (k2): 135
